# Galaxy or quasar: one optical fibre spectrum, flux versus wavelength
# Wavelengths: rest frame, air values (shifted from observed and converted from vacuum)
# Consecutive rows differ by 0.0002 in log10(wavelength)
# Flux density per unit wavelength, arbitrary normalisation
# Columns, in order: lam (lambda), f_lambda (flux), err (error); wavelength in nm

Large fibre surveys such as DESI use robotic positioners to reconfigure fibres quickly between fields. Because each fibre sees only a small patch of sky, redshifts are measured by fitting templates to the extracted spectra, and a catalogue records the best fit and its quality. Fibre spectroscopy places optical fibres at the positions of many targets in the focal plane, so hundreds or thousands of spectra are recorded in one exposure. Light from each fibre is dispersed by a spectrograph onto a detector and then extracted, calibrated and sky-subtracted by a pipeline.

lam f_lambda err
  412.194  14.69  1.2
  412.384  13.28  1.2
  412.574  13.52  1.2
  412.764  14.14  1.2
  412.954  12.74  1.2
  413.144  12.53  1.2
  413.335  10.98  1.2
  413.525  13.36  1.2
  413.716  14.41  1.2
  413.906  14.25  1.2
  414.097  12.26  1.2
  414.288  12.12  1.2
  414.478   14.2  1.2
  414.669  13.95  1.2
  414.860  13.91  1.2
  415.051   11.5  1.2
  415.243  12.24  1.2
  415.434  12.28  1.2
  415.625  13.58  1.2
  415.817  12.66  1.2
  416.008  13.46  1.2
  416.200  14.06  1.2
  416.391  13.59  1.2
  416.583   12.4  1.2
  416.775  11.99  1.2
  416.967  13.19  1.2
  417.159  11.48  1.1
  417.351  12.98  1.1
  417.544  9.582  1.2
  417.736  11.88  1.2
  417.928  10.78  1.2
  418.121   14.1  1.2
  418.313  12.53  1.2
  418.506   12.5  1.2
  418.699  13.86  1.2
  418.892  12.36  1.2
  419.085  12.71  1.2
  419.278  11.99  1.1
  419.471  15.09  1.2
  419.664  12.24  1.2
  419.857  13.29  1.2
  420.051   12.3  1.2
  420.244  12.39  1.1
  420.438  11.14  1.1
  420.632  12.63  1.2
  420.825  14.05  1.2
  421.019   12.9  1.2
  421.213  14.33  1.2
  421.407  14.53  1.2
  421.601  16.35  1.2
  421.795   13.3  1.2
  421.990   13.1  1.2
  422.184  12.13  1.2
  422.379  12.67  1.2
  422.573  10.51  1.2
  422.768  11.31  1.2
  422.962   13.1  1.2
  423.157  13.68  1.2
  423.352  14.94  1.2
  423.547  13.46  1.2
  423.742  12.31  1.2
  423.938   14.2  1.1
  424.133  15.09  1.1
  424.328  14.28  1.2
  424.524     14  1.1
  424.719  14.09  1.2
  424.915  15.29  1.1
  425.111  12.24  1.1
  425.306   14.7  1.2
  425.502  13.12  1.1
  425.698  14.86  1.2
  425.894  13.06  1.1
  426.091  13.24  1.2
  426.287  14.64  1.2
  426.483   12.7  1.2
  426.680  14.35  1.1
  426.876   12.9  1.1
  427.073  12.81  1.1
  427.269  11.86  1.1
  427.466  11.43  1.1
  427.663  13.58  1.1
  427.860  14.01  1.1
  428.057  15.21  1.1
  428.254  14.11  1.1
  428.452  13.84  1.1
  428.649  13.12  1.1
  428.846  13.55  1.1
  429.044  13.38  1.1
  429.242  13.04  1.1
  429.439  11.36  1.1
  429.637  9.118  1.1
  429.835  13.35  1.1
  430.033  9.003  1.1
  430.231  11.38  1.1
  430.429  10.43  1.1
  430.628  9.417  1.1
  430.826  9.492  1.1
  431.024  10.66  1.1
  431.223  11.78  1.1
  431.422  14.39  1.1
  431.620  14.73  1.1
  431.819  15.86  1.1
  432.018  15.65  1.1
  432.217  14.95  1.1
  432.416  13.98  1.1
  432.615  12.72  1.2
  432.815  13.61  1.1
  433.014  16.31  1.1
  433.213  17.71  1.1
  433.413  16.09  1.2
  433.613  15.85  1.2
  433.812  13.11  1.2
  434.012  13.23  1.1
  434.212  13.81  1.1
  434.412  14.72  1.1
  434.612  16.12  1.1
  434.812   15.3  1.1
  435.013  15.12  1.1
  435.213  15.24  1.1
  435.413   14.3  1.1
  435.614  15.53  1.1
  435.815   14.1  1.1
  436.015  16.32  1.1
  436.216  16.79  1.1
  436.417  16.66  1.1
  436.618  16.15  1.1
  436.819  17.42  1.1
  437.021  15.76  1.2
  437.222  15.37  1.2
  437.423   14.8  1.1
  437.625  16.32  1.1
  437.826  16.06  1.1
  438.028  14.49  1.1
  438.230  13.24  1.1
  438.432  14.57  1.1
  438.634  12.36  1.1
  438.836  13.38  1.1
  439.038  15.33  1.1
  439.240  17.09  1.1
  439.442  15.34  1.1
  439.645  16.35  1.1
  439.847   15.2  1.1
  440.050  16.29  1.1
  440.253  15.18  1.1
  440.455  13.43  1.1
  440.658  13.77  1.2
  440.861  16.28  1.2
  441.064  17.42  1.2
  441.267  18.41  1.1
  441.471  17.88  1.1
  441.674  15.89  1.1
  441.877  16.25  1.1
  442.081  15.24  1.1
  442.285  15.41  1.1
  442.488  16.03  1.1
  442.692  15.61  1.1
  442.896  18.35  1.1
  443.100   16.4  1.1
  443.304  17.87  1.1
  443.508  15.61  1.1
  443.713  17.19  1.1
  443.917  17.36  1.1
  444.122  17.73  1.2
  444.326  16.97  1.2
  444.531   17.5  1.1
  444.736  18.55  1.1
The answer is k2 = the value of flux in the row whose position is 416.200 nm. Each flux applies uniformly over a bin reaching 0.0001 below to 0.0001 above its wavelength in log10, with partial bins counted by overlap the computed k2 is 14.06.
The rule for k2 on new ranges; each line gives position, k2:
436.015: 16.32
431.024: 10.66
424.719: 14.09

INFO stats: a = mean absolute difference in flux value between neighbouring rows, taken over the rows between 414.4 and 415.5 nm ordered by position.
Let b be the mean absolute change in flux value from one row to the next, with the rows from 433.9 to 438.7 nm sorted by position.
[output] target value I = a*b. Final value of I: 0.70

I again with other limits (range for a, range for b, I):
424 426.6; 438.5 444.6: 1.64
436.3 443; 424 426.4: 1.57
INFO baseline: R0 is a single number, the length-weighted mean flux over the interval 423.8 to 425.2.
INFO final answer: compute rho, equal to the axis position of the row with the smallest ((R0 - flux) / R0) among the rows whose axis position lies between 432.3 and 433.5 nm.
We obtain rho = 433.213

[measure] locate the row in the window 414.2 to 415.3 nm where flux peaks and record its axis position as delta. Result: 414.478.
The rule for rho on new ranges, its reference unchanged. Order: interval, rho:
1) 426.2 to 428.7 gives 428.057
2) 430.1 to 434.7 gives 433.213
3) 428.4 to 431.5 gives 431.422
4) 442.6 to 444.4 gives 442.896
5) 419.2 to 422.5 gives 421.601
